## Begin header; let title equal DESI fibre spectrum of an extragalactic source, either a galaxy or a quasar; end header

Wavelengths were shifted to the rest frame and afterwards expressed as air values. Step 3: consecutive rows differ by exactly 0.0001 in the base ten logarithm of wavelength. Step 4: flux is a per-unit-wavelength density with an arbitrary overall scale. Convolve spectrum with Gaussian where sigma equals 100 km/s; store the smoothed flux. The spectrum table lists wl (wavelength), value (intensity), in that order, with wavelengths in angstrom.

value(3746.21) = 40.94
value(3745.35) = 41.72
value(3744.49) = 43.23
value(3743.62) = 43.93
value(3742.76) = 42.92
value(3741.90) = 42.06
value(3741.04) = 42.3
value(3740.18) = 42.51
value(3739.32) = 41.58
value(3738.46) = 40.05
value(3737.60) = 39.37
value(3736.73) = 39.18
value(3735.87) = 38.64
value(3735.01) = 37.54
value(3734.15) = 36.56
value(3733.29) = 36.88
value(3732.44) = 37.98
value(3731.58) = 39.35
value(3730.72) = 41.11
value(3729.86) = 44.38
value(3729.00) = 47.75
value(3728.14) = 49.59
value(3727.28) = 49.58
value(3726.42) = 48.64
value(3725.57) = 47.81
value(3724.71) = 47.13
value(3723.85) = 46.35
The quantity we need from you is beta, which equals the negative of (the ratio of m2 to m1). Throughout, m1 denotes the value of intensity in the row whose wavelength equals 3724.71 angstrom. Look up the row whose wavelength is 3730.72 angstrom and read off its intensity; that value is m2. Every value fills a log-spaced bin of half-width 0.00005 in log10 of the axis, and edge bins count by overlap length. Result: -0.87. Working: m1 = 47.13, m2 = 41.11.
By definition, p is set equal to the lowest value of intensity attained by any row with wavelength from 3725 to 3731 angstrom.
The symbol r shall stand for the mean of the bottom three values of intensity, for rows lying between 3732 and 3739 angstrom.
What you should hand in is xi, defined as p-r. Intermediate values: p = 41.11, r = 37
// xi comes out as 4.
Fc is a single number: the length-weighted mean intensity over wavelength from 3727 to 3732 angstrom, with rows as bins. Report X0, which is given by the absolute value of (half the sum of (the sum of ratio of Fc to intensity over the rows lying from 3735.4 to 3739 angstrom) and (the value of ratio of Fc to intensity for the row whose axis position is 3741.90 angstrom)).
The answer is 2.83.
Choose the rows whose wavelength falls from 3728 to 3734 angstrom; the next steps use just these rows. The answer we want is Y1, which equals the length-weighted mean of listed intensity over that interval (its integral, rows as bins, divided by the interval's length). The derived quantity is 41.8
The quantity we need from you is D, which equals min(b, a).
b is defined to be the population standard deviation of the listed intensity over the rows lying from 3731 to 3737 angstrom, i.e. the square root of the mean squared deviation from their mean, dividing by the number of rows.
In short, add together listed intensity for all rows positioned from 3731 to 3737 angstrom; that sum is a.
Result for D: 1.0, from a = 266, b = 1.01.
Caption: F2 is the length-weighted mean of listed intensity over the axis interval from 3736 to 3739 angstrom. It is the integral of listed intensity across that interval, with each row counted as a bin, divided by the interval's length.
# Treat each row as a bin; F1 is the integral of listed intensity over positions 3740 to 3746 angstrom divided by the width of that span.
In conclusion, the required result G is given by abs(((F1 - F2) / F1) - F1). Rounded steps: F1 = 42.6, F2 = 39.4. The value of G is 42.6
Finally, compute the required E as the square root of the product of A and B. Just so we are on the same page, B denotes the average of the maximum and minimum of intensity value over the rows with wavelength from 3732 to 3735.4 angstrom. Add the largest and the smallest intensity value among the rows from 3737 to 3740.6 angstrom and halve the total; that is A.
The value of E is 39.1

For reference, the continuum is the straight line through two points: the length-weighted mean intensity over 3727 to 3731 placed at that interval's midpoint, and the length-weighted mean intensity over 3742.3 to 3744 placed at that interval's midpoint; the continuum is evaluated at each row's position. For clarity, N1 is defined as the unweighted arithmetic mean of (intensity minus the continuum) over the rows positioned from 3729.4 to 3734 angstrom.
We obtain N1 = -6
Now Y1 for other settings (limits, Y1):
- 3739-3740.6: 42.1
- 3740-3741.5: 42.5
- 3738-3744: 42.2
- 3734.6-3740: 39.5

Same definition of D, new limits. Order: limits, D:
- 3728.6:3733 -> 3.5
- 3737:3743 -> 1.2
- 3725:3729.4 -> 0.8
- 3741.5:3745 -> 0.7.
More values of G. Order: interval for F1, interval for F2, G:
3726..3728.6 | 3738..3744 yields 49.0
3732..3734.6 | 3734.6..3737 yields 37.3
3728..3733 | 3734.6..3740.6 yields 42.8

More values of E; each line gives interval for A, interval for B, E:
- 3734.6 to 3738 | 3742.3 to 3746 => 40.6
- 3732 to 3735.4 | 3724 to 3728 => 42.5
